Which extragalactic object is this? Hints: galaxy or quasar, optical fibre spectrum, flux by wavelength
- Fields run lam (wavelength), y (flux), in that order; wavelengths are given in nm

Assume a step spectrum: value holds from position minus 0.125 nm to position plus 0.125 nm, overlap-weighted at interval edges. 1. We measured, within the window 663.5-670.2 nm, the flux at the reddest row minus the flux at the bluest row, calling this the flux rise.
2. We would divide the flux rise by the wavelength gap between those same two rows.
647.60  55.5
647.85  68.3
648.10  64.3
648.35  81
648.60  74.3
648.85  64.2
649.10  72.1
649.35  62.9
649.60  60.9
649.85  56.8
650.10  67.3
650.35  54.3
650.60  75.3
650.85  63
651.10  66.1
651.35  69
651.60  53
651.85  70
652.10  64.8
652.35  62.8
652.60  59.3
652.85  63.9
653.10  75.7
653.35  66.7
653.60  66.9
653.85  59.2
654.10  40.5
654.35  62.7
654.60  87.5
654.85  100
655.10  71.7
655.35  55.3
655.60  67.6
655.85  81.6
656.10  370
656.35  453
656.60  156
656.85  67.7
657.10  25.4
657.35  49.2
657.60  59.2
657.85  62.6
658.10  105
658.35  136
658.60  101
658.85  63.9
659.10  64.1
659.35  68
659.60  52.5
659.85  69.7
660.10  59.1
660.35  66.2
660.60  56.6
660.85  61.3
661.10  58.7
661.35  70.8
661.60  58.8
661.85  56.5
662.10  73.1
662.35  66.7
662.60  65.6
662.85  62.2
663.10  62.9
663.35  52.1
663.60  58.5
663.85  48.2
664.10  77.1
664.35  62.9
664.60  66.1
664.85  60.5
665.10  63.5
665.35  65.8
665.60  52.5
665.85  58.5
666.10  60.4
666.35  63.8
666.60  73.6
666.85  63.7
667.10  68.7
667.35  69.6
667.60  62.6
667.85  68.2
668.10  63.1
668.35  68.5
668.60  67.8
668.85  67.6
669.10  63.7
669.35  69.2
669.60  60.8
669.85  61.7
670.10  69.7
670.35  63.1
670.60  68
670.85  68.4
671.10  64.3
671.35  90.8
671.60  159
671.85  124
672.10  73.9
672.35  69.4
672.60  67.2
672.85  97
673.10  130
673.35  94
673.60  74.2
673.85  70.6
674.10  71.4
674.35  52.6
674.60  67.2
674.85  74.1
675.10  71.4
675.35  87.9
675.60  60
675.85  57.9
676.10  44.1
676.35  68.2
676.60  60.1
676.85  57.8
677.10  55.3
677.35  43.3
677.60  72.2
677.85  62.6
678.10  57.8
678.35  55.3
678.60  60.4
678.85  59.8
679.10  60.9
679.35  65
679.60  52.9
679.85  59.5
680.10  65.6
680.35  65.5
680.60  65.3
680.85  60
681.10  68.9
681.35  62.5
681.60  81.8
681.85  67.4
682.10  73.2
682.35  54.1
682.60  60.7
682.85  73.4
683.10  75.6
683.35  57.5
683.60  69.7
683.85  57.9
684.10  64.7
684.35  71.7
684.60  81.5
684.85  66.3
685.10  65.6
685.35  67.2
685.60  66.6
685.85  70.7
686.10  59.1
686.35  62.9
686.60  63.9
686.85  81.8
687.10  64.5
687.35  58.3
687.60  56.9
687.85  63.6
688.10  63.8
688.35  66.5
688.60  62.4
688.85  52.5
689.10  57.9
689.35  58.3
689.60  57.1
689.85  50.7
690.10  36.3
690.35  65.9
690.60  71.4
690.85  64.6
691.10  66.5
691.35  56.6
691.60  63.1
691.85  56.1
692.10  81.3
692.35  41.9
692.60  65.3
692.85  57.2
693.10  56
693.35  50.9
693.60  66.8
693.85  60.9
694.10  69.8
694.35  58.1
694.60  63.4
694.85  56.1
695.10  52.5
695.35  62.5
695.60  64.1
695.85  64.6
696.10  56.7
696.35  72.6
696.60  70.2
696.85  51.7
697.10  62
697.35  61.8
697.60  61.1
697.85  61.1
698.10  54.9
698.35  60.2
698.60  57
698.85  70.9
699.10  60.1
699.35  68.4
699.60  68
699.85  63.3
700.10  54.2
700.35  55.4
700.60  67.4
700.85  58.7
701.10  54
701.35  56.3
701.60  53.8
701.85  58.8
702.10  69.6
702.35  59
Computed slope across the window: 2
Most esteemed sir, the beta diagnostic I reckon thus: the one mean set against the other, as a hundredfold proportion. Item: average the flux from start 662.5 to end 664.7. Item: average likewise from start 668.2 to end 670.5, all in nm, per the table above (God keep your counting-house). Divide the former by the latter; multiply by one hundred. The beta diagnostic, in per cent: 94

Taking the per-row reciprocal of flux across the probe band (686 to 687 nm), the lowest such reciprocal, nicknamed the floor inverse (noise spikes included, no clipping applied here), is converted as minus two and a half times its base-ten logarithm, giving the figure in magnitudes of 4.78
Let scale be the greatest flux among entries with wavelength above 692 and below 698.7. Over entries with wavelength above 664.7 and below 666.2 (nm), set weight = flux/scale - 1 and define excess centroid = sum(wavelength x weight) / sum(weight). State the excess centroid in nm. 665.50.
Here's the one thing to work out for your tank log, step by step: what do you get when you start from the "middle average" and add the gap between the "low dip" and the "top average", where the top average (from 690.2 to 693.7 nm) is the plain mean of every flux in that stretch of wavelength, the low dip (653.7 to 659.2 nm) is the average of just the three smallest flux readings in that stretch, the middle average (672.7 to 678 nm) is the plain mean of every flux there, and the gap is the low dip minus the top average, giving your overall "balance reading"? 47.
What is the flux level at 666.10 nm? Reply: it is 60.4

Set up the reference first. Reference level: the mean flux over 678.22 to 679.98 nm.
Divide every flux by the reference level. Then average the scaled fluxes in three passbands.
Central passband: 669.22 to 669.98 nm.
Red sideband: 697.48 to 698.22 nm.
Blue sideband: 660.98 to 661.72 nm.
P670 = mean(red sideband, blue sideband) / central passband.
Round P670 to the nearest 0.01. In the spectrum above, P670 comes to 0.95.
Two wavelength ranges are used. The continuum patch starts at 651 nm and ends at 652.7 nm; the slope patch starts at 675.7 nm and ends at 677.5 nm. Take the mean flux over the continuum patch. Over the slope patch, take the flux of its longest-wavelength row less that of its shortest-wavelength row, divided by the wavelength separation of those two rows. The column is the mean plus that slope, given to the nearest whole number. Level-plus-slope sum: 54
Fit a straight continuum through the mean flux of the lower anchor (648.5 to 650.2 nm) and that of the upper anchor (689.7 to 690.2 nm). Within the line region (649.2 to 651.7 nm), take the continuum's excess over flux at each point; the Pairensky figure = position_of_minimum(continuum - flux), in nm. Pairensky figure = 650.60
